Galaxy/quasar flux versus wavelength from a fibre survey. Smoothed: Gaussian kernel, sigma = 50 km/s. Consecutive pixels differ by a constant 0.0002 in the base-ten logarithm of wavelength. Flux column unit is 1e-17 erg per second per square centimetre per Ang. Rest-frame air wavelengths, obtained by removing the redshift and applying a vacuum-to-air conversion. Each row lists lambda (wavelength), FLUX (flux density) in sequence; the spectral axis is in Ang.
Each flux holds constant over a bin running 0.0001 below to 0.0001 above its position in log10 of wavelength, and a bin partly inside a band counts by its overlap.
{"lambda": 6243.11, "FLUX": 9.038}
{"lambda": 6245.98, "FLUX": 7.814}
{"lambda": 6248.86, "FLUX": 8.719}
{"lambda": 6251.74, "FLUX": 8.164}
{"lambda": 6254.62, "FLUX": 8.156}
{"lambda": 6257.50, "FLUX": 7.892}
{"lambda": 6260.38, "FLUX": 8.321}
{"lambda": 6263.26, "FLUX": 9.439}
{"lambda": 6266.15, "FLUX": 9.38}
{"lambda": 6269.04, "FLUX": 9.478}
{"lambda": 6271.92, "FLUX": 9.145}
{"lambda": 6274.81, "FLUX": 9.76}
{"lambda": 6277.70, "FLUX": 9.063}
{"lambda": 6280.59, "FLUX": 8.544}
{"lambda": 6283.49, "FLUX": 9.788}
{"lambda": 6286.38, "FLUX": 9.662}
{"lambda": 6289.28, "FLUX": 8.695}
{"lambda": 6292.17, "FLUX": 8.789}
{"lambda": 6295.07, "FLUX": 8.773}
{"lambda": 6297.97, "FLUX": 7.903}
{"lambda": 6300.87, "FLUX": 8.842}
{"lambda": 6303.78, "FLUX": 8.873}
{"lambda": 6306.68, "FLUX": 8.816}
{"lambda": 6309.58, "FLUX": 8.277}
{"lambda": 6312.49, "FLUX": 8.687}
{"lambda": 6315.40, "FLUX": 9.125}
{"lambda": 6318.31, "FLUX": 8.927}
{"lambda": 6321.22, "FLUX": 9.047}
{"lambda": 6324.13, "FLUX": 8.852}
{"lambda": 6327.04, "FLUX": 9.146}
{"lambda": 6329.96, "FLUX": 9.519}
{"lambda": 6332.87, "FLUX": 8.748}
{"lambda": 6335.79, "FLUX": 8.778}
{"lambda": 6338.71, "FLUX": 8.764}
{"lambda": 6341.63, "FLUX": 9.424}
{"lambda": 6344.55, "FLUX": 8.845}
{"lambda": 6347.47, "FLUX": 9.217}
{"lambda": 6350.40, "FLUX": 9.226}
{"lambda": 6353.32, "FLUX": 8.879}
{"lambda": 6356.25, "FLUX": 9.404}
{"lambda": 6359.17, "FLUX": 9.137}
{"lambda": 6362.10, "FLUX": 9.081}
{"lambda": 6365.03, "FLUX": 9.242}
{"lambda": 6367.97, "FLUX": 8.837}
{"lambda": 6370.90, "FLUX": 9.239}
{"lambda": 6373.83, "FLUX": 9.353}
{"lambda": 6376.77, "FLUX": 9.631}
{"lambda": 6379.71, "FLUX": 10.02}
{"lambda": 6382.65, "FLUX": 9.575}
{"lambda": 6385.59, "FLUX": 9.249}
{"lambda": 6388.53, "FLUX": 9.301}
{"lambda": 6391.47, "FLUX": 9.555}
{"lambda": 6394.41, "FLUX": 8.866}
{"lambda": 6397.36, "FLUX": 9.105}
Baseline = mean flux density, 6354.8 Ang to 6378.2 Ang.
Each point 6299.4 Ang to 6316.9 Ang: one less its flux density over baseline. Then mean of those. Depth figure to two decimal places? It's 0.05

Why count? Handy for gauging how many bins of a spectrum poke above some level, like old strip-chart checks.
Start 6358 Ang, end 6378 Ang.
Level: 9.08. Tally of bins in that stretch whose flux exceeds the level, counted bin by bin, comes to 6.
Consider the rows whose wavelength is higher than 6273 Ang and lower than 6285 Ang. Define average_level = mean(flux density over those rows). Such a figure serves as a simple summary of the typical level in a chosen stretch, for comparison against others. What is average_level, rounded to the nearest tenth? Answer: 9.3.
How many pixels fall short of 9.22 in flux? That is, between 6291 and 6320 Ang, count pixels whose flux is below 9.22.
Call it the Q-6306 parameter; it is 10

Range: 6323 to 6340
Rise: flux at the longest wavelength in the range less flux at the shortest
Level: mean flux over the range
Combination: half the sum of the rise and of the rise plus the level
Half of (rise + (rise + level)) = 4.40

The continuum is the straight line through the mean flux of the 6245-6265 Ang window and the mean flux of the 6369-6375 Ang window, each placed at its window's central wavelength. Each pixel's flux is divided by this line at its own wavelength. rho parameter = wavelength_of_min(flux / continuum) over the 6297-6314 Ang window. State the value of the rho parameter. 6297.97 Ang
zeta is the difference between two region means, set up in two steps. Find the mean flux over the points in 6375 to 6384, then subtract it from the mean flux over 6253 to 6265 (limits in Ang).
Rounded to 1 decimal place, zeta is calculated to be -1.3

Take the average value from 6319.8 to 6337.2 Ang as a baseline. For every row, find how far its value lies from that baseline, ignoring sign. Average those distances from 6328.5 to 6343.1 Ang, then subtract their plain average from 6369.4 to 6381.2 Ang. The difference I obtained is -0.21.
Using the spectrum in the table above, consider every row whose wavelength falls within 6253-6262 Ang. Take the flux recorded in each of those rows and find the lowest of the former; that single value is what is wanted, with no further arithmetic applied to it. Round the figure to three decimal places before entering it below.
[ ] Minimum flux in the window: 7.892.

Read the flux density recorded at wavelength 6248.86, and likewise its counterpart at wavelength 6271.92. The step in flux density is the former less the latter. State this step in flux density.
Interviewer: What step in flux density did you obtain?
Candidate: -0.43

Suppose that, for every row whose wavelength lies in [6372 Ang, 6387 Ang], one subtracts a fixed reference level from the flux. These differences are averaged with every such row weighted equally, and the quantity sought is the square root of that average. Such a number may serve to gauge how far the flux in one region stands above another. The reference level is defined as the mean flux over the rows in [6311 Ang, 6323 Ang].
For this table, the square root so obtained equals 0.79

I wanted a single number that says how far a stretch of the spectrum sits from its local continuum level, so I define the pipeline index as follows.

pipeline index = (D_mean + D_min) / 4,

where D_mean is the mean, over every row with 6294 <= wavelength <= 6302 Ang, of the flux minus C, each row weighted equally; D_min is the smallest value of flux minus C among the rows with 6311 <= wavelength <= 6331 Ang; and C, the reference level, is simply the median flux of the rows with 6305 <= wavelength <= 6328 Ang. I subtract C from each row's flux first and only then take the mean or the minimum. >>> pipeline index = -0.15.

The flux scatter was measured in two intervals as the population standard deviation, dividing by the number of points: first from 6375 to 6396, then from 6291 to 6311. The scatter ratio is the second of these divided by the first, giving 1.03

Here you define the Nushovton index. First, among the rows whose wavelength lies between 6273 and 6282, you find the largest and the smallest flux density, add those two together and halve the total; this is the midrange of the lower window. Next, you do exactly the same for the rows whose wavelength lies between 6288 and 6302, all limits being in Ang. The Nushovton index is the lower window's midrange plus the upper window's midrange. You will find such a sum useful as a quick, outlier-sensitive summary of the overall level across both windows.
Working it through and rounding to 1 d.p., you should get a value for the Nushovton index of 17.5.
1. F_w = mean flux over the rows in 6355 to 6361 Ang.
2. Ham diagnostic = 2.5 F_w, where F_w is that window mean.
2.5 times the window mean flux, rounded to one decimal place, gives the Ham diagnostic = 23.2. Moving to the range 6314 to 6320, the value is 22.6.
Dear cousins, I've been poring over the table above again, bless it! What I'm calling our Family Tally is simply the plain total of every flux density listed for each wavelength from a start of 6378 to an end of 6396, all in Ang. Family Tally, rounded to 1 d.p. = 56.6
